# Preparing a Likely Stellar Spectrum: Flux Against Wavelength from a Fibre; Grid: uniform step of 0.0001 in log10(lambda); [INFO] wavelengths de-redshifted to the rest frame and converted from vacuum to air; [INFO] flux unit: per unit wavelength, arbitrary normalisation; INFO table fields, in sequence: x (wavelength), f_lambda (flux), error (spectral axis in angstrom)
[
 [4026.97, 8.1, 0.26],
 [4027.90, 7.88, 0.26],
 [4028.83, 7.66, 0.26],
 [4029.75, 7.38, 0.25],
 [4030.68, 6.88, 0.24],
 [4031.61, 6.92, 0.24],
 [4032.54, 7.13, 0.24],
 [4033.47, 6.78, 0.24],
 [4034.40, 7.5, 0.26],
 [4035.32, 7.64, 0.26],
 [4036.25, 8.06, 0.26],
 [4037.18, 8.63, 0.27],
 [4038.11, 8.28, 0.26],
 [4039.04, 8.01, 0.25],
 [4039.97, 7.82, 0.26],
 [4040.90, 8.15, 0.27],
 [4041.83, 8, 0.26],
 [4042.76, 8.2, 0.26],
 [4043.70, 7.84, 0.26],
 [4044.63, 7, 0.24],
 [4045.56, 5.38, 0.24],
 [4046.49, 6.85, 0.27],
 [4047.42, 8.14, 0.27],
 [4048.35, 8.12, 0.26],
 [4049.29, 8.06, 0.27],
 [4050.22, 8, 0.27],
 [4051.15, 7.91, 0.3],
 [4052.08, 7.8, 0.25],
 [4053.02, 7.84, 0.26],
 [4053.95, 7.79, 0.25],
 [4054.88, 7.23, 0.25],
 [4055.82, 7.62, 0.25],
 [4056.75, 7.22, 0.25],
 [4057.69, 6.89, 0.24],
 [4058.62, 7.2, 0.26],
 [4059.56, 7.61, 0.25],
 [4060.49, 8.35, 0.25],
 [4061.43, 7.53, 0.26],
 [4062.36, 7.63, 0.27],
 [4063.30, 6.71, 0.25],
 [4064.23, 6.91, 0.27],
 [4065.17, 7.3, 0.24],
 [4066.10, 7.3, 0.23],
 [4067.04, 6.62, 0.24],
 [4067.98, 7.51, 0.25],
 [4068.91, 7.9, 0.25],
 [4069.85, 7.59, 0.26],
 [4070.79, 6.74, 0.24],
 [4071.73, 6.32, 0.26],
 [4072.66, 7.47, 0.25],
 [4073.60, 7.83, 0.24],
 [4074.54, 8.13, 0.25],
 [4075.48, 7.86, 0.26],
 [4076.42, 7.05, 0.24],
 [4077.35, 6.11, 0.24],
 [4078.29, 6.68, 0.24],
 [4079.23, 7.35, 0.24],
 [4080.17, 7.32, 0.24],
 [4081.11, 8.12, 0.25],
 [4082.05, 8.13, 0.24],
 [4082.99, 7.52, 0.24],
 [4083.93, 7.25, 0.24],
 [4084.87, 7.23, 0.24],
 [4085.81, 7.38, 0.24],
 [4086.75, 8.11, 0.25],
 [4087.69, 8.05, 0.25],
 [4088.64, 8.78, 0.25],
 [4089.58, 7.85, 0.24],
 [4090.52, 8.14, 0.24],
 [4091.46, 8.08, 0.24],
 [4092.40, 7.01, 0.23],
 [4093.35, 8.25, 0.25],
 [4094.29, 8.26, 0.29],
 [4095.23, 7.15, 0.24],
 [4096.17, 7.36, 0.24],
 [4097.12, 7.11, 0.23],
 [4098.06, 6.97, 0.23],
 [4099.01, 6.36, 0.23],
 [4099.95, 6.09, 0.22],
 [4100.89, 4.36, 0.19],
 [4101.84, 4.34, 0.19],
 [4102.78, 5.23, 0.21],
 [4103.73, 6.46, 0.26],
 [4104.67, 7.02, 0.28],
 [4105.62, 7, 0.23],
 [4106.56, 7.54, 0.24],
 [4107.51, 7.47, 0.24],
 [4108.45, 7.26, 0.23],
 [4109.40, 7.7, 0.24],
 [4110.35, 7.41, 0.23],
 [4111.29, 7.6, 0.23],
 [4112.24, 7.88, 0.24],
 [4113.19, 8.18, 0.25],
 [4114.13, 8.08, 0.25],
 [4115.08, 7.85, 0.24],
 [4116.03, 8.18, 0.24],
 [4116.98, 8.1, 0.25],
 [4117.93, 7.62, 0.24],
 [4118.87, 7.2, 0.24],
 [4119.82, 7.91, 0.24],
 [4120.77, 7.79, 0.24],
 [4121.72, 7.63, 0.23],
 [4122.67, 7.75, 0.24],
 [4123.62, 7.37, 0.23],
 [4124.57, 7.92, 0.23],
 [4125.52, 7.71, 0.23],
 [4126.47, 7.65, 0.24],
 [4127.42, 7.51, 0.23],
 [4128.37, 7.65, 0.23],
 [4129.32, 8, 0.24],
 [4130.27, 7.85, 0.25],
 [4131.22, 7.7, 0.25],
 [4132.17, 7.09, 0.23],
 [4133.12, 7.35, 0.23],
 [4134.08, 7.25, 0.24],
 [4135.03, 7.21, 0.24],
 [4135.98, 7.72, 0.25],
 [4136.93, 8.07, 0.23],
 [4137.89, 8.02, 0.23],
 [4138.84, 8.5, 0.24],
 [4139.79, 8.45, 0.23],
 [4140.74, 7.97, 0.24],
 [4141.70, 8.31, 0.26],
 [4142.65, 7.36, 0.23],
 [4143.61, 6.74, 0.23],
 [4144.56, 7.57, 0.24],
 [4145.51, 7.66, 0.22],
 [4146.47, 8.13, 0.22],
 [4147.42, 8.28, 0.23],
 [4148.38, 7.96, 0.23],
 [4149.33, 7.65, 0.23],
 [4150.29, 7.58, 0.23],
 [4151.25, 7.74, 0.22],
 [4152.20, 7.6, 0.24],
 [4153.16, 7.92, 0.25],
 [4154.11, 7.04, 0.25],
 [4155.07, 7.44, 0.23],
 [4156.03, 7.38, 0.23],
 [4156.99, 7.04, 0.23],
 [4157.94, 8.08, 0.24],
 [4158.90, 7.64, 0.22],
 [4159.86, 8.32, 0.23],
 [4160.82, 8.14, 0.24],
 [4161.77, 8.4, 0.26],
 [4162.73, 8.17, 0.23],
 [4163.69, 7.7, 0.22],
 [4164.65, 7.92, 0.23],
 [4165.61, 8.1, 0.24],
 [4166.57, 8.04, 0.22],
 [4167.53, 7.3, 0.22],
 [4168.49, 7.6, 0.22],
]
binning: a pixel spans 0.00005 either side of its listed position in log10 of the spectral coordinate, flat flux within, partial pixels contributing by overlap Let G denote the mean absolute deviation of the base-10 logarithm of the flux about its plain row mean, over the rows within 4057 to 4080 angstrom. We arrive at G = 0.028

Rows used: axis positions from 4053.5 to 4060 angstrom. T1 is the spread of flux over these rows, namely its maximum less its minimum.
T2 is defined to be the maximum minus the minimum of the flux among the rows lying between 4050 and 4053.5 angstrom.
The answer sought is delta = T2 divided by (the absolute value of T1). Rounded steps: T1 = 0.90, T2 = 0.2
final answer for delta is 0.2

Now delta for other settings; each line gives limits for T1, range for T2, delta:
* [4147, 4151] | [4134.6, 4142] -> 1.8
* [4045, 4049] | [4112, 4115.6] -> 0.1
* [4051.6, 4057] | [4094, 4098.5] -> 2.1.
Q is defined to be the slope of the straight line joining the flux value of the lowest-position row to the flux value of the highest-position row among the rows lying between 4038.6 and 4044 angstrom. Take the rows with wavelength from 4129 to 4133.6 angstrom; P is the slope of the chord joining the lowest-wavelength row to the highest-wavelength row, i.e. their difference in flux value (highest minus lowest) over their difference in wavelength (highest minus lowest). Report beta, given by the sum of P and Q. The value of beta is -0.2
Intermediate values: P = -0.17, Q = -0.04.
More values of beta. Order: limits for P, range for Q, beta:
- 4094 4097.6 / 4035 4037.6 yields 0.1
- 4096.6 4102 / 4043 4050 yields -0.5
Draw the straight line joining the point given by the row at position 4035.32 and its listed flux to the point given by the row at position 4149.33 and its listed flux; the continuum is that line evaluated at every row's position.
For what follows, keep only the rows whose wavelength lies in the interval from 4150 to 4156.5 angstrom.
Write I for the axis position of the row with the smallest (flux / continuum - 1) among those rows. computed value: 4154.11 angstrom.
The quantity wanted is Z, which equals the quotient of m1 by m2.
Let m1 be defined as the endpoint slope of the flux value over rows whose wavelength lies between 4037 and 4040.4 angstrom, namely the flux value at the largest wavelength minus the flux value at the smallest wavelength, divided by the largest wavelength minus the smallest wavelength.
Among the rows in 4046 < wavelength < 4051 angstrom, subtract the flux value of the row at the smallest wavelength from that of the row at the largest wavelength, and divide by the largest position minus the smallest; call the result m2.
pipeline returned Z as -0.9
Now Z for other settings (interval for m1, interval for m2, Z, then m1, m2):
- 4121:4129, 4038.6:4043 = 0.1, 0.0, 0.051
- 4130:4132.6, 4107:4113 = -4.6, -0.4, 0.087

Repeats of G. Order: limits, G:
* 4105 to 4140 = 0.016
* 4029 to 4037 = 0.021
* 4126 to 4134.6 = 0.013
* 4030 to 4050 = 0.036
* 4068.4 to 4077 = 0.029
